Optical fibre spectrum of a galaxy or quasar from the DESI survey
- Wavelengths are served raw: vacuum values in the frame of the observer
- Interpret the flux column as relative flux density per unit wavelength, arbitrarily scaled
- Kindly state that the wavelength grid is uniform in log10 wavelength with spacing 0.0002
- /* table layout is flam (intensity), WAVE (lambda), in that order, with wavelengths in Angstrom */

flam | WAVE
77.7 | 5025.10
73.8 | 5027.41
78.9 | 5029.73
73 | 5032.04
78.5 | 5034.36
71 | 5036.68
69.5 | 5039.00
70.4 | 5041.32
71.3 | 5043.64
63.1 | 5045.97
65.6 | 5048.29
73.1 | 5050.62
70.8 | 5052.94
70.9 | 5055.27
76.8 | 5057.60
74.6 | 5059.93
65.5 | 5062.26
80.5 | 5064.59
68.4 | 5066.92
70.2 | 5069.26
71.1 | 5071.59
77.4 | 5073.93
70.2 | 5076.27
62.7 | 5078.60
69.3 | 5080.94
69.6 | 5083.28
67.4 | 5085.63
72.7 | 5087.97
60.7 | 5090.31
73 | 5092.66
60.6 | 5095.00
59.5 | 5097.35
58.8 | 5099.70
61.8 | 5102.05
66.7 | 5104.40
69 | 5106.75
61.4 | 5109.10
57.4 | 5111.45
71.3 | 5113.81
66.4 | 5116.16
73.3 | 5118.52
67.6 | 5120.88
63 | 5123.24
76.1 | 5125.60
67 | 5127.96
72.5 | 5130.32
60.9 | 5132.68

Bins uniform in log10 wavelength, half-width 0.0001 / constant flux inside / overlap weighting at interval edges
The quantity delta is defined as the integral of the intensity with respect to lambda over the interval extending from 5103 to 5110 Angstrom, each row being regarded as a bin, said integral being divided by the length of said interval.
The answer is 65.8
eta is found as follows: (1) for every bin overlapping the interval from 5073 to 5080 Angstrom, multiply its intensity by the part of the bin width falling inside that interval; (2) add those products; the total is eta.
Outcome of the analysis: 489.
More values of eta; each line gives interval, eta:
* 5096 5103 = 420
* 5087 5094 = 480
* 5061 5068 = 501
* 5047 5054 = 488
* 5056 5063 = 508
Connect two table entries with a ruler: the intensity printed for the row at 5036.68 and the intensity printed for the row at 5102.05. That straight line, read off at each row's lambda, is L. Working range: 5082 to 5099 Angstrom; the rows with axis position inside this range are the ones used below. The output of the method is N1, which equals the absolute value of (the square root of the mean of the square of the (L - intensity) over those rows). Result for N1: 6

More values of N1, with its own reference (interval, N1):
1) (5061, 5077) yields 7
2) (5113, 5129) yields 11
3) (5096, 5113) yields 4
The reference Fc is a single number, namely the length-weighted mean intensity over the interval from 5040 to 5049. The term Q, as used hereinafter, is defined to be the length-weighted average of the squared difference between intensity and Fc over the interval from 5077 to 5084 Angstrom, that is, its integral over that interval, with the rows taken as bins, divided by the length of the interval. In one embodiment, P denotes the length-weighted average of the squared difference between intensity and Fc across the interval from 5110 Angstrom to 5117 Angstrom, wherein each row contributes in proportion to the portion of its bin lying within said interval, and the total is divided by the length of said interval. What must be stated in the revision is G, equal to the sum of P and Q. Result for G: 53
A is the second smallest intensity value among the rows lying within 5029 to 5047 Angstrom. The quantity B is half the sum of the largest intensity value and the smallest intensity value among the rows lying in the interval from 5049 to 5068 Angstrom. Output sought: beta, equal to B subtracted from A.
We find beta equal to -3.5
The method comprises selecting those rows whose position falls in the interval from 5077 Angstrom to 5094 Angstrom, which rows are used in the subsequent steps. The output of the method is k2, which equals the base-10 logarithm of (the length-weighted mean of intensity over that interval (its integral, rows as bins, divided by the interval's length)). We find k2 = 1.83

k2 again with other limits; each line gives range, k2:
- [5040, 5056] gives 1.84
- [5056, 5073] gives 1.86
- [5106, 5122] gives 1.82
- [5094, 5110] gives 1.80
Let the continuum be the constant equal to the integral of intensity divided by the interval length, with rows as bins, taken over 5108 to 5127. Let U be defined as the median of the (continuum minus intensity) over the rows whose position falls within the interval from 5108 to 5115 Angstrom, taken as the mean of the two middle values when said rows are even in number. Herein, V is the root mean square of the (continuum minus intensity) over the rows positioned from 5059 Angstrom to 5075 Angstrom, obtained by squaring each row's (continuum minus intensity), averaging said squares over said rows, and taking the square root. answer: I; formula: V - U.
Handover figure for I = 1.6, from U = 6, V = 7.3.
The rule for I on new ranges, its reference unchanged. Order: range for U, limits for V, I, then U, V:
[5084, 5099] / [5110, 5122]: 2.5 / 3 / 5.5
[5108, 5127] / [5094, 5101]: 7.4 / 0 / 7.5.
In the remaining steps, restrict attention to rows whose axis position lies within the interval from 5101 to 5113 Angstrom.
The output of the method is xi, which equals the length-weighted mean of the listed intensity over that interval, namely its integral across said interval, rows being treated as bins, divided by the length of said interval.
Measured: 64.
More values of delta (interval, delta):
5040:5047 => 68.4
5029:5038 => 75.1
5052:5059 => 72.9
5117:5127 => 69.8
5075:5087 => 68.0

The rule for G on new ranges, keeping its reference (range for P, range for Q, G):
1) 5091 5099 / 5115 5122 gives 62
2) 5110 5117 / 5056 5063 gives 87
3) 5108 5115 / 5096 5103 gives 115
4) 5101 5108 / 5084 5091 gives 34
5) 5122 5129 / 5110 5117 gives 74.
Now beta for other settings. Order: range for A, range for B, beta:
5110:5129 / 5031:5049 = -7.8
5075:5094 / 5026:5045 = -11.5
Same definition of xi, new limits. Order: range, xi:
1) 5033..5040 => 73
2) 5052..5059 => 73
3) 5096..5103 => 60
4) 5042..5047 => 68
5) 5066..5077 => 72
